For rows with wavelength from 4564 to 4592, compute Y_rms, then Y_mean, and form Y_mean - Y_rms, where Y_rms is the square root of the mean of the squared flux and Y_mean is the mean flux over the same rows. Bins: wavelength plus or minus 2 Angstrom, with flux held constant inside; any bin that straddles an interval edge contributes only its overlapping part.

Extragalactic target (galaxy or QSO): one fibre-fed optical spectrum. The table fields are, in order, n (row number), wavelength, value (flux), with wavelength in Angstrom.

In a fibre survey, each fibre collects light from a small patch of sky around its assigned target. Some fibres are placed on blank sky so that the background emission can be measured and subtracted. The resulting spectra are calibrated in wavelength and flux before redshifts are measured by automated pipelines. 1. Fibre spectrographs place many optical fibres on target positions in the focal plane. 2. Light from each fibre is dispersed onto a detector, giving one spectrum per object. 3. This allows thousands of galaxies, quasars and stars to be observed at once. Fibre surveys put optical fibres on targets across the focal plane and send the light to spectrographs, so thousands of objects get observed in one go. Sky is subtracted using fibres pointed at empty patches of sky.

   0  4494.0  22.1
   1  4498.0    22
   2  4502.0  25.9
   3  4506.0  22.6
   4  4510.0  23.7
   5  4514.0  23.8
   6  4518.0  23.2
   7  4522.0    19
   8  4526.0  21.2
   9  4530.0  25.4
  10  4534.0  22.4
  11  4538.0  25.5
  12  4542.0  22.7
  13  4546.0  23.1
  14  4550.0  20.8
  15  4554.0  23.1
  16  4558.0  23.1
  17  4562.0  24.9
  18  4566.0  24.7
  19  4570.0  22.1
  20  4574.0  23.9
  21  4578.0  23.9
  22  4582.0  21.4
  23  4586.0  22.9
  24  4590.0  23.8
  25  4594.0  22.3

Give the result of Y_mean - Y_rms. -0.02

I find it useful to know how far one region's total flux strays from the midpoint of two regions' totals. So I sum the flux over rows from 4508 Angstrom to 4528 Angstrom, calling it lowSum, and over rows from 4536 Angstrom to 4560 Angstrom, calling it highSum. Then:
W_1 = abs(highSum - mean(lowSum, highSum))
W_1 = 14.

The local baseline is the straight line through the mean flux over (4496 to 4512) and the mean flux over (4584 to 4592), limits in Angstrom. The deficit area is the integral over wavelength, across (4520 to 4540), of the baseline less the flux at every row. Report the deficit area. 16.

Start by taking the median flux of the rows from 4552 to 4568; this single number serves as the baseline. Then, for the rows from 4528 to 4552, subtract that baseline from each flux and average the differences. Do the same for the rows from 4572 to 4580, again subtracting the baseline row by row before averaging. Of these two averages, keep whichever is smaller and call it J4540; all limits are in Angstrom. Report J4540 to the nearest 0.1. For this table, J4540 -0.6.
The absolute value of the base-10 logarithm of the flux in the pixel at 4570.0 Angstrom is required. 1.34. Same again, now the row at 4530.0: 1.40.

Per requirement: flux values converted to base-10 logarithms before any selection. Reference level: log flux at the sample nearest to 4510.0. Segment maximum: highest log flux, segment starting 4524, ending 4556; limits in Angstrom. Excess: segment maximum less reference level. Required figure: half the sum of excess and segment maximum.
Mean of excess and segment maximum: 0.719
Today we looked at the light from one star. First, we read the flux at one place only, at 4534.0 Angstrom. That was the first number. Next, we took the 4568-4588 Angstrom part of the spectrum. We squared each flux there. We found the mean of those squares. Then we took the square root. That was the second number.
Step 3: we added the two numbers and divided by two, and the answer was 22.6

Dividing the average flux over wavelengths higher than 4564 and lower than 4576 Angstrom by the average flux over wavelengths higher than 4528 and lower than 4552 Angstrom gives 1.01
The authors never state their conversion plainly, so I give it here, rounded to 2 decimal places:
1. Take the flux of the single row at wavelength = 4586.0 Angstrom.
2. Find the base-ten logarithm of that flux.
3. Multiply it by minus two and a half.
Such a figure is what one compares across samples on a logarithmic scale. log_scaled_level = -3.40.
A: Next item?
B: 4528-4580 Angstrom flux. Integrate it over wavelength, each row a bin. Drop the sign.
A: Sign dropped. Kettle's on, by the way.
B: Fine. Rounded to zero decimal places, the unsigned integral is 1222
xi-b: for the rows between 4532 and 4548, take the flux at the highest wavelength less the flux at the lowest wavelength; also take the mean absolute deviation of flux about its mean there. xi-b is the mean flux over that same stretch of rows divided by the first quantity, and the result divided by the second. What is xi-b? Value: 32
